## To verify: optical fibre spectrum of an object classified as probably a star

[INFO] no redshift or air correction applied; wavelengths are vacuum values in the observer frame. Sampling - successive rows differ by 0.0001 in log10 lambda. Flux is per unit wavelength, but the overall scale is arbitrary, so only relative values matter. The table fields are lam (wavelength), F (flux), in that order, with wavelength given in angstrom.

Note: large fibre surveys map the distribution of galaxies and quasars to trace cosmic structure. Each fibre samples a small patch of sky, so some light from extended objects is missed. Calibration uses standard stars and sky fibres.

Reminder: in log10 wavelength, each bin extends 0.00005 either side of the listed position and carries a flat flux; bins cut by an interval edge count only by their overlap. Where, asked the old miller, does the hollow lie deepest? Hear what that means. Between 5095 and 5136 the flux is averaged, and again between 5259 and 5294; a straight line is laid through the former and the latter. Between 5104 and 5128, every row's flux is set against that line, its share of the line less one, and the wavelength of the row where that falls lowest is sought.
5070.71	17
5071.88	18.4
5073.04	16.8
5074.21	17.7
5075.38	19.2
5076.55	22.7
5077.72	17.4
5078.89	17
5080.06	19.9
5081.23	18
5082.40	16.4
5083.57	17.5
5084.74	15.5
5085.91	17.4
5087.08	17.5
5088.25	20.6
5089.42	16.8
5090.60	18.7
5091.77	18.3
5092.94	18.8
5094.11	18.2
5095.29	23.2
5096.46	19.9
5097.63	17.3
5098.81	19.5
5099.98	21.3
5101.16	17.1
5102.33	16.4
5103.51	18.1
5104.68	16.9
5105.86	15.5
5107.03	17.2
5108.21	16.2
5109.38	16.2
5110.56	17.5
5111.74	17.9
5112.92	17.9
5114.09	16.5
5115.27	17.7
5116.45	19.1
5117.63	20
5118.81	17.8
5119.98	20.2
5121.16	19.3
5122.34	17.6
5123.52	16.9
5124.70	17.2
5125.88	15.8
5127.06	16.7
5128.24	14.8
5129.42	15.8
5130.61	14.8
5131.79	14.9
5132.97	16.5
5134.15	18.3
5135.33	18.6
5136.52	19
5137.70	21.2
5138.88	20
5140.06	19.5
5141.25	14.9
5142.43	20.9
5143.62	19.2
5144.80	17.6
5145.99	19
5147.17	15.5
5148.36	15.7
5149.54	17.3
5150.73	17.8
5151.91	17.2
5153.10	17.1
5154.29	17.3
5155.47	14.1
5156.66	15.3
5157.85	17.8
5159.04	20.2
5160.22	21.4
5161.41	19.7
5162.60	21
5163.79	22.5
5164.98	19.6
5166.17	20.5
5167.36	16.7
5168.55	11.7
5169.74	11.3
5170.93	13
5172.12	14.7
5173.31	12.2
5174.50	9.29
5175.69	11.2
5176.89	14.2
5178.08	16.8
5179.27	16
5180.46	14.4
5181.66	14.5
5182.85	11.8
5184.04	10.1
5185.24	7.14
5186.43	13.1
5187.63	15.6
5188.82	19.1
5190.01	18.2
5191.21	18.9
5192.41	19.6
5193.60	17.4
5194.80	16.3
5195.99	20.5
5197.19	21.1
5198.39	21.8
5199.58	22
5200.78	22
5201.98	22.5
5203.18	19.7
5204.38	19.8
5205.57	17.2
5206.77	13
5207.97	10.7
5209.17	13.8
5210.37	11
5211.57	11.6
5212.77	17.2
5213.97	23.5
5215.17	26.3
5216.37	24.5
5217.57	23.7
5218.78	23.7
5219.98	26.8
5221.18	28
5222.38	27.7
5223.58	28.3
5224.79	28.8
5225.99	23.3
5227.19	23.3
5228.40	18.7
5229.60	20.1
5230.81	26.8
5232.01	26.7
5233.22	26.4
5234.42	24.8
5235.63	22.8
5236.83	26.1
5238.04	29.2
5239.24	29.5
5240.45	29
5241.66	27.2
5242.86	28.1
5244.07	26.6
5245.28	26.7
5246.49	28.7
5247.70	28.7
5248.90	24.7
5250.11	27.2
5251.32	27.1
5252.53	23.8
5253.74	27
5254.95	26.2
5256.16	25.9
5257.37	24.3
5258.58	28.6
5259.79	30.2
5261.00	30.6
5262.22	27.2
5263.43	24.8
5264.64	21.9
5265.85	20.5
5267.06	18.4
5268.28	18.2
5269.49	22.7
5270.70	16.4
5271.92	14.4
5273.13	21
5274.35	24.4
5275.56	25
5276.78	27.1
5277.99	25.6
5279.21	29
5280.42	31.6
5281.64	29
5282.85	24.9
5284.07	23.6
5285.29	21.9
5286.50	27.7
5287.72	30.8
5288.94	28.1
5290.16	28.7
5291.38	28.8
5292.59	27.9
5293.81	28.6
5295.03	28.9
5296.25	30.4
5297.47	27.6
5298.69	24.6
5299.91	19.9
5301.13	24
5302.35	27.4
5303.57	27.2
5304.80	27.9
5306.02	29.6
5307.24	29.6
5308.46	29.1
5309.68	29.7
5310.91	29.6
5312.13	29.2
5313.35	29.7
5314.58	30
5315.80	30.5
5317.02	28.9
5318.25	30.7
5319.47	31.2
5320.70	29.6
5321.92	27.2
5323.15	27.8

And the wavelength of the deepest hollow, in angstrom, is 5125.88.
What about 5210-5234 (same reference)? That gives 5210.37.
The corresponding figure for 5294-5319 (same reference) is 5299.91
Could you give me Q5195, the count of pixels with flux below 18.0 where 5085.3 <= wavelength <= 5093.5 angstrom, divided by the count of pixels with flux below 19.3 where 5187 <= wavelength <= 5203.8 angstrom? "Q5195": 0.5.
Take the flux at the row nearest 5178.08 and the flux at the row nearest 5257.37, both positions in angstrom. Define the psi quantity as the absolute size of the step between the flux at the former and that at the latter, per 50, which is 0.15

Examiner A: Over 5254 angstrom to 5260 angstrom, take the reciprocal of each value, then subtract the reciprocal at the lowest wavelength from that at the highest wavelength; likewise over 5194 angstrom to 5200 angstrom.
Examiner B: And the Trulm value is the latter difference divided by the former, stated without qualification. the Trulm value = 3.1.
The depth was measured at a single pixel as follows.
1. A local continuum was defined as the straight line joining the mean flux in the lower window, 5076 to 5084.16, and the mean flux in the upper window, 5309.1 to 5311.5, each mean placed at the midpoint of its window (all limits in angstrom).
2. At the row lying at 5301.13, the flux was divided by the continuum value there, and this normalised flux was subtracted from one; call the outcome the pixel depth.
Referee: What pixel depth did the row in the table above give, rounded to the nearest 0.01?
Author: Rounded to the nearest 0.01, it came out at 0.18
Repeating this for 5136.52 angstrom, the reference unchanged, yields 0.10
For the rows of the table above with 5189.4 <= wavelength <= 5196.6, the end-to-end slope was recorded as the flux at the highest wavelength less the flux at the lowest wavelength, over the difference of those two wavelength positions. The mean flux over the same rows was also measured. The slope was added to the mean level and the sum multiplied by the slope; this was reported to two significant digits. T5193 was 7.3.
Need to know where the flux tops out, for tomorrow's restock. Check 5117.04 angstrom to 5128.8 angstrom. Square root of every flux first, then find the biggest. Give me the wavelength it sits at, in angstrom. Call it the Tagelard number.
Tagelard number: 5119.98 angstrom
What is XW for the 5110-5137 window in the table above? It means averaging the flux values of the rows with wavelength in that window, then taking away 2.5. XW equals 15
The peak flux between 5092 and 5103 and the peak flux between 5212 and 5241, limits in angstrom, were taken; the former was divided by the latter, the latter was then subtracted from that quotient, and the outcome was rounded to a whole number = -29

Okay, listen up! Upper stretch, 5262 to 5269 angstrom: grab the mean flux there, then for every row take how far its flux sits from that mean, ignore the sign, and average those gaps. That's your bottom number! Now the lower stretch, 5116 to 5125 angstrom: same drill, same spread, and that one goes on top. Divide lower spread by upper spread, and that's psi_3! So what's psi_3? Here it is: 0.41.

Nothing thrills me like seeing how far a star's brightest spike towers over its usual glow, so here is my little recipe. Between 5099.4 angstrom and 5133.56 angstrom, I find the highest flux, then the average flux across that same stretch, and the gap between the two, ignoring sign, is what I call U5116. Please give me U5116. 4.1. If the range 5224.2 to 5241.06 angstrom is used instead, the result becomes 4.1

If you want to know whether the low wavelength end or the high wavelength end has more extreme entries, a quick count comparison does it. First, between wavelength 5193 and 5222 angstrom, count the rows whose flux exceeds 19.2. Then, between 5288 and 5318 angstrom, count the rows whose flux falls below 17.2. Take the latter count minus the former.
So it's -15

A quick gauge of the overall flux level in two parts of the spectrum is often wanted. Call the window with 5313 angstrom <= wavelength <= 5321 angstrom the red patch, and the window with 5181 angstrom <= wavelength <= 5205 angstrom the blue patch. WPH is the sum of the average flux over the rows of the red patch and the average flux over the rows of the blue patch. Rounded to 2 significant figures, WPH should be 48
